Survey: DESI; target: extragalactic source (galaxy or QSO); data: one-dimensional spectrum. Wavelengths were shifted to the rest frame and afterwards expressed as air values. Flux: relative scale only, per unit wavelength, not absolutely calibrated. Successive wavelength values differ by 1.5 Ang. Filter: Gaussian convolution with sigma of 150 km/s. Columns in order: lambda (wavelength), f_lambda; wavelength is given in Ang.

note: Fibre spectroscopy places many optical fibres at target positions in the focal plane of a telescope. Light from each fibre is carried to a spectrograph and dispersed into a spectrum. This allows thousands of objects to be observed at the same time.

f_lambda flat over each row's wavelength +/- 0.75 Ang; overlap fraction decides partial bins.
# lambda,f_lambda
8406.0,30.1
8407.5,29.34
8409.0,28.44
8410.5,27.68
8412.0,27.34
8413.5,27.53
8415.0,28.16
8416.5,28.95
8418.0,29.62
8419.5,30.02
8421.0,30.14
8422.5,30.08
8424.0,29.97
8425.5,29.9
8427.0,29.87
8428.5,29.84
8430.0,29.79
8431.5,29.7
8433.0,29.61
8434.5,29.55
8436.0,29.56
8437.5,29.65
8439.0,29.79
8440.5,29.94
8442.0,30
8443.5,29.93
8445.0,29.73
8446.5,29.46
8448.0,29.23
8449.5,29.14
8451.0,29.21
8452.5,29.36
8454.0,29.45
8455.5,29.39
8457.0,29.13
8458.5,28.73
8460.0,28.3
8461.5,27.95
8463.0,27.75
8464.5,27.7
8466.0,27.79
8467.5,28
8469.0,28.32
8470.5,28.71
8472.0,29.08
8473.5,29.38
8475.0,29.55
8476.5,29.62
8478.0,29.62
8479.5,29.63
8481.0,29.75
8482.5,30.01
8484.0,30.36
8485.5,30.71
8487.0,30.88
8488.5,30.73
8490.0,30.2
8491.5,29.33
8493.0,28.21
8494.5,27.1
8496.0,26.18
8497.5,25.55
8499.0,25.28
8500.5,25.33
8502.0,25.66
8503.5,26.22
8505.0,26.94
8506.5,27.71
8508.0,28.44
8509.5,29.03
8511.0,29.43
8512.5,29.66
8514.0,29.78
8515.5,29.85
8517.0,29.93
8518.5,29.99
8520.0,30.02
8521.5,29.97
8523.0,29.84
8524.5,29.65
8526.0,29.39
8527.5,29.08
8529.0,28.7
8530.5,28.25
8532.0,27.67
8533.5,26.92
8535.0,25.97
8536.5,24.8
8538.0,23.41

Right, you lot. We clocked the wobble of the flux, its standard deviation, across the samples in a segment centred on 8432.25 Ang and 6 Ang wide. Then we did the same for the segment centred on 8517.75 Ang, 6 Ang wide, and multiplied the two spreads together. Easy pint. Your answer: 0.01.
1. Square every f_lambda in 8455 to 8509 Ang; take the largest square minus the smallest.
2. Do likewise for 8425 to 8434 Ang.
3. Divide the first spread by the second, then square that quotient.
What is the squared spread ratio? 332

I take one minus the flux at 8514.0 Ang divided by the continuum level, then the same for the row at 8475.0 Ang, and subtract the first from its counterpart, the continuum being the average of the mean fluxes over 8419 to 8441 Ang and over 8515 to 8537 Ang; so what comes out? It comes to 0.01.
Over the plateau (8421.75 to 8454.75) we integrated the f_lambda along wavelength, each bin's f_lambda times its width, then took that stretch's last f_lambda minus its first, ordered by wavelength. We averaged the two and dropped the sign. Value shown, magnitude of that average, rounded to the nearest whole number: 489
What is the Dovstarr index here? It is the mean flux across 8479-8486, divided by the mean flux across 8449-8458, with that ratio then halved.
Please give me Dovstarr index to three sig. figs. 0.514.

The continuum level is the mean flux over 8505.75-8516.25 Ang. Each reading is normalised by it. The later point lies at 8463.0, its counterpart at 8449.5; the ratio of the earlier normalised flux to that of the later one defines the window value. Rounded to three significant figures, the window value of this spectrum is 1.05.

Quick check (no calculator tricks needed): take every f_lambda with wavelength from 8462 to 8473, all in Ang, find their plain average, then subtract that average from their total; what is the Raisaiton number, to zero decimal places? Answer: 169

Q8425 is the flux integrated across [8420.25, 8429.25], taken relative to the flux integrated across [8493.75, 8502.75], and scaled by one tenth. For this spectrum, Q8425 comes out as 0.116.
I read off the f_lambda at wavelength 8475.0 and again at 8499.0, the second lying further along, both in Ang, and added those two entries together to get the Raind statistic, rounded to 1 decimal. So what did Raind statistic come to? 54.8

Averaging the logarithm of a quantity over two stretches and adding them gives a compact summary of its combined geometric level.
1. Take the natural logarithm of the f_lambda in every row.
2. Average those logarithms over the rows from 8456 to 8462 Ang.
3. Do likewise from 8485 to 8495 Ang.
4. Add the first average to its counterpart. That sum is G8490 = 6.74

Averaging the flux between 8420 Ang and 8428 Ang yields 30.0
